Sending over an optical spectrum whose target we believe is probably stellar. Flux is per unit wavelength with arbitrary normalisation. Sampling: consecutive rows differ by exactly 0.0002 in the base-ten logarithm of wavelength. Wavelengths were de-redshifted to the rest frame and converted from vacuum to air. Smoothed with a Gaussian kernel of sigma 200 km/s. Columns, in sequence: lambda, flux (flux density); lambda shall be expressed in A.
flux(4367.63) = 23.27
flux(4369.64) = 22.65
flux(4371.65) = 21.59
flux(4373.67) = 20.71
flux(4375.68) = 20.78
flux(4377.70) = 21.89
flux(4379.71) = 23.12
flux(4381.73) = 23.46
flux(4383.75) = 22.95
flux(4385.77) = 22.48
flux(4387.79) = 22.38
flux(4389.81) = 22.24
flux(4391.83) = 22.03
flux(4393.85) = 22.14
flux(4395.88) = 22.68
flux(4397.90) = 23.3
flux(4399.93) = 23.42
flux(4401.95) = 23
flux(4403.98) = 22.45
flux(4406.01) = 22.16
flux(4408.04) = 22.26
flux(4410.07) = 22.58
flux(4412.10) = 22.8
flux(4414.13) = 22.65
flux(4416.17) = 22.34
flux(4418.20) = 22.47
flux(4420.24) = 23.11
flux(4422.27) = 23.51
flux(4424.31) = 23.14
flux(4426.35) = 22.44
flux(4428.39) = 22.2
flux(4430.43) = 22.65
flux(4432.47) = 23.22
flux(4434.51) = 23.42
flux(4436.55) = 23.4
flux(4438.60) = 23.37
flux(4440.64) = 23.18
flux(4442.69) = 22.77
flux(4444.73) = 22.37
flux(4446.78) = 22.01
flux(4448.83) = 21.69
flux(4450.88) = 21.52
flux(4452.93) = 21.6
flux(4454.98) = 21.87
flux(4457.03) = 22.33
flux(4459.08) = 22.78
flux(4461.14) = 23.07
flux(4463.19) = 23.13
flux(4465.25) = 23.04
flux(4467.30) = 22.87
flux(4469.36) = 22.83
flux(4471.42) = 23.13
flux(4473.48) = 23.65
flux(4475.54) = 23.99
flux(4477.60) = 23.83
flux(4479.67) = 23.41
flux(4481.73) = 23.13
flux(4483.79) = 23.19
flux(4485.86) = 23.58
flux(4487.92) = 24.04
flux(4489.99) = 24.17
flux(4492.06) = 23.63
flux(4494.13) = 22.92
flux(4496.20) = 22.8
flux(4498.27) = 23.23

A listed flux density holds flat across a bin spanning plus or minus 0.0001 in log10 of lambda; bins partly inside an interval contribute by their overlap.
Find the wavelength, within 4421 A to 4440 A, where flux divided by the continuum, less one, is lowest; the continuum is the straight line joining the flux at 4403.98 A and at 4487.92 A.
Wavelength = 4428.39 A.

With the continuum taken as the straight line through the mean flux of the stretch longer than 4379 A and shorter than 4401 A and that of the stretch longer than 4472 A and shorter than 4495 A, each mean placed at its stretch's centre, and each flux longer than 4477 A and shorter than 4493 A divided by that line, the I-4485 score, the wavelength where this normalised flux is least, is 4481.73 A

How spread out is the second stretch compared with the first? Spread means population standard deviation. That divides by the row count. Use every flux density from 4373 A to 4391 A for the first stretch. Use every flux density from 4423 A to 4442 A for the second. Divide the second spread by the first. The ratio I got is 0.47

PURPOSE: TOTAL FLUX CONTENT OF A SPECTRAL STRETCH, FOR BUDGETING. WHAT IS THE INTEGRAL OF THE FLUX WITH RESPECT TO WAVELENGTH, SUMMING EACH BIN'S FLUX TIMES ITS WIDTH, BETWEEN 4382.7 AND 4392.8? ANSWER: 226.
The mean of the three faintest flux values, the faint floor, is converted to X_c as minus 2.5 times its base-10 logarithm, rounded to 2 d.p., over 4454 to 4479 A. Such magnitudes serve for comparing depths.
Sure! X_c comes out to -3.37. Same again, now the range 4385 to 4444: -3.36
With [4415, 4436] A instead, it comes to -3.37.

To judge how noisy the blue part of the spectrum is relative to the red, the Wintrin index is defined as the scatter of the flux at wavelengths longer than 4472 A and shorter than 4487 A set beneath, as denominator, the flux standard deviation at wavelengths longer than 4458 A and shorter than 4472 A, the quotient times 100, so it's 46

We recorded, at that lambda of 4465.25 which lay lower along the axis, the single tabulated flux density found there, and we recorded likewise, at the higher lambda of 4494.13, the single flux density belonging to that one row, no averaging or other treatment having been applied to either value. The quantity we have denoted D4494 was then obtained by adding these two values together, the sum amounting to 46.0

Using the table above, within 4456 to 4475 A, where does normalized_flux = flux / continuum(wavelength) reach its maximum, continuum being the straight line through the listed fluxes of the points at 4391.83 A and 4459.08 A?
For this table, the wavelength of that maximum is 4473.48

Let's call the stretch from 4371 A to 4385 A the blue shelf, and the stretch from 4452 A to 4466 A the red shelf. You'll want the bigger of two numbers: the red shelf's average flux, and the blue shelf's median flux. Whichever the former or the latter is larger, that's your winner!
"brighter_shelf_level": 22.5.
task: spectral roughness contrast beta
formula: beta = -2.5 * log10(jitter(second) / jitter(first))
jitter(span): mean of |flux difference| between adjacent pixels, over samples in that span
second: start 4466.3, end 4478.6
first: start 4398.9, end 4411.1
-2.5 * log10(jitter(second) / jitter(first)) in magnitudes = 0.2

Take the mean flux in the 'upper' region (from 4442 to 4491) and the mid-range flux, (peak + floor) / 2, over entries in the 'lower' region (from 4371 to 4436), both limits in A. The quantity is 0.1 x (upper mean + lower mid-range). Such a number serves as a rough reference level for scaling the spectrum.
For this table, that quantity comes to 4.50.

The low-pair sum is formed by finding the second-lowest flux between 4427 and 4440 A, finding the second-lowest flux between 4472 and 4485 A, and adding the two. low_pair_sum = 45.8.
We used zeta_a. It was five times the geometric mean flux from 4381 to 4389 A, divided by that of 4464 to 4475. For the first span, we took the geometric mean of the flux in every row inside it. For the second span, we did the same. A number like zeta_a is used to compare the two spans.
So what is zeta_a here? 4.94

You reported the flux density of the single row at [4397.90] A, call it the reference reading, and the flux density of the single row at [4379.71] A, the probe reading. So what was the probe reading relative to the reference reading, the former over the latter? 0.99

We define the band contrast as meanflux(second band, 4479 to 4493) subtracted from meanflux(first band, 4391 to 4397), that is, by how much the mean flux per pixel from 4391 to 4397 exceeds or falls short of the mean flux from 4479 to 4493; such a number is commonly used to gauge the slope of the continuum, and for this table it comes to -1.3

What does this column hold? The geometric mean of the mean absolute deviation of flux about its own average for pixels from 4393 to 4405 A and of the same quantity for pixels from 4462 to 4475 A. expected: 0.28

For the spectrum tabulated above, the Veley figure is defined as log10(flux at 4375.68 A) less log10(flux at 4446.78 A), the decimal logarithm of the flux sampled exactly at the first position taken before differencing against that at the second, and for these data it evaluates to -0.0250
